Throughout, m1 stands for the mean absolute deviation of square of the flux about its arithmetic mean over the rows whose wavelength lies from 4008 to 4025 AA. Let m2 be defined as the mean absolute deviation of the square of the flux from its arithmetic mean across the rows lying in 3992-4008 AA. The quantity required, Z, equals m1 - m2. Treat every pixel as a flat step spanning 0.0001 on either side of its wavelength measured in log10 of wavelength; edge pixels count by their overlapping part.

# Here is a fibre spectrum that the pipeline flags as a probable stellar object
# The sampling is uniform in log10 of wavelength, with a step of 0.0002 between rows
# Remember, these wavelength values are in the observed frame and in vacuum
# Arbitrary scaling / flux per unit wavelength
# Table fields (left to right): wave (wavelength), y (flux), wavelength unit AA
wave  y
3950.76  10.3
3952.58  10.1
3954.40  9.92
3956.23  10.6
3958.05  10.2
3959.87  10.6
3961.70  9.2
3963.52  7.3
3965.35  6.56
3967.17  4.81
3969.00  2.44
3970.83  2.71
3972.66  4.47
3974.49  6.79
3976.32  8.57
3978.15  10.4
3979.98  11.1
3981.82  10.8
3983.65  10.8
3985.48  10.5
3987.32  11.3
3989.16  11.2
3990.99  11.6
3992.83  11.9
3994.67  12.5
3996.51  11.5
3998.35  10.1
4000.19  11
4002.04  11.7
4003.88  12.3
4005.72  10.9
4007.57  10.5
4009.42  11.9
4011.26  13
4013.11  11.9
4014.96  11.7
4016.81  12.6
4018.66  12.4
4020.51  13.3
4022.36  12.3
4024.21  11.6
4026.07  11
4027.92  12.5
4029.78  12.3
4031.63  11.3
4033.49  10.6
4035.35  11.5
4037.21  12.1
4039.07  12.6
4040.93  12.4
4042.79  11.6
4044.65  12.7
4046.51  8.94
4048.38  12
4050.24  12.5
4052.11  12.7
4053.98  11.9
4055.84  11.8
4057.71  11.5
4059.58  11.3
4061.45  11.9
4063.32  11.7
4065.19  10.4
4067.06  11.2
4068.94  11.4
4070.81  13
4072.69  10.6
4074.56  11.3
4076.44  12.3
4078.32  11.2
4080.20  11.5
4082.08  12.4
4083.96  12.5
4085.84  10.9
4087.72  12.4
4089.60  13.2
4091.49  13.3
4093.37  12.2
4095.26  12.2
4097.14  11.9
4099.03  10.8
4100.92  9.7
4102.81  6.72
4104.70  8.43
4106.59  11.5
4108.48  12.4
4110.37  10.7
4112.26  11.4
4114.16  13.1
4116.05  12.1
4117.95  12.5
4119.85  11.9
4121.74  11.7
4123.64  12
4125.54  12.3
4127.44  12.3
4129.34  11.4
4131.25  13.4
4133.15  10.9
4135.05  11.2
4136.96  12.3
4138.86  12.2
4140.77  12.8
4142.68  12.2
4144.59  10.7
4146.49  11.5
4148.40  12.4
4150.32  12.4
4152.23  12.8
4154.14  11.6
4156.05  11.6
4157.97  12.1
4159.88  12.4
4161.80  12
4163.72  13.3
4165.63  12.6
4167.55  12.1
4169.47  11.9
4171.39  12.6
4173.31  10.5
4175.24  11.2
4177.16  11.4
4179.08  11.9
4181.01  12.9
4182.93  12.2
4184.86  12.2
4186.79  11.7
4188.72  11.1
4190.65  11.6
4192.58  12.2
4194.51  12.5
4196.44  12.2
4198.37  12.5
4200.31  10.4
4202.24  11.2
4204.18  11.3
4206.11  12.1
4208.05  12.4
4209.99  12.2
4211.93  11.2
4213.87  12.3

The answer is -4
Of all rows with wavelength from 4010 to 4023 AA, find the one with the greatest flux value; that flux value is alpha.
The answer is 13.3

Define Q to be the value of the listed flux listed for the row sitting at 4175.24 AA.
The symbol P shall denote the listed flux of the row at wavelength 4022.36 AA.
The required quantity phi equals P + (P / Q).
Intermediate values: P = 12.3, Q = 11.2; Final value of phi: 13.4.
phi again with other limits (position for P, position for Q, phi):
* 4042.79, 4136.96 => 12.5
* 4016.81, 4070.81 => 13.6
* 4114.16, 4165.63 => 14.1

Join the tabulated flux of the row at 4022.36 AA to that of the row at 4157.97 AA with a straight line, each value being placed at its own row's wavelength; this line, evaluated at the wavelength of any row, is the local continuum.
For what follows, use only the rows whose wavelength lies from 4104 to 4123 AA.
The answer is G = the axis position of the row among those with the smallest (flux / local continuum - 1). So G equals 4104.70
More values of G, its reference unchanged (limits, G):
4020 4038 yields 4033.49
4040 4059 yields 4046.51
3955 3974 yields 3969.00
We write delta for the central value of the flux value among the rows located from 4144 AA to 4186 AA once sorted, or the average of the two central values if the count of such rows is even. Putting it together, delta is 12.1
